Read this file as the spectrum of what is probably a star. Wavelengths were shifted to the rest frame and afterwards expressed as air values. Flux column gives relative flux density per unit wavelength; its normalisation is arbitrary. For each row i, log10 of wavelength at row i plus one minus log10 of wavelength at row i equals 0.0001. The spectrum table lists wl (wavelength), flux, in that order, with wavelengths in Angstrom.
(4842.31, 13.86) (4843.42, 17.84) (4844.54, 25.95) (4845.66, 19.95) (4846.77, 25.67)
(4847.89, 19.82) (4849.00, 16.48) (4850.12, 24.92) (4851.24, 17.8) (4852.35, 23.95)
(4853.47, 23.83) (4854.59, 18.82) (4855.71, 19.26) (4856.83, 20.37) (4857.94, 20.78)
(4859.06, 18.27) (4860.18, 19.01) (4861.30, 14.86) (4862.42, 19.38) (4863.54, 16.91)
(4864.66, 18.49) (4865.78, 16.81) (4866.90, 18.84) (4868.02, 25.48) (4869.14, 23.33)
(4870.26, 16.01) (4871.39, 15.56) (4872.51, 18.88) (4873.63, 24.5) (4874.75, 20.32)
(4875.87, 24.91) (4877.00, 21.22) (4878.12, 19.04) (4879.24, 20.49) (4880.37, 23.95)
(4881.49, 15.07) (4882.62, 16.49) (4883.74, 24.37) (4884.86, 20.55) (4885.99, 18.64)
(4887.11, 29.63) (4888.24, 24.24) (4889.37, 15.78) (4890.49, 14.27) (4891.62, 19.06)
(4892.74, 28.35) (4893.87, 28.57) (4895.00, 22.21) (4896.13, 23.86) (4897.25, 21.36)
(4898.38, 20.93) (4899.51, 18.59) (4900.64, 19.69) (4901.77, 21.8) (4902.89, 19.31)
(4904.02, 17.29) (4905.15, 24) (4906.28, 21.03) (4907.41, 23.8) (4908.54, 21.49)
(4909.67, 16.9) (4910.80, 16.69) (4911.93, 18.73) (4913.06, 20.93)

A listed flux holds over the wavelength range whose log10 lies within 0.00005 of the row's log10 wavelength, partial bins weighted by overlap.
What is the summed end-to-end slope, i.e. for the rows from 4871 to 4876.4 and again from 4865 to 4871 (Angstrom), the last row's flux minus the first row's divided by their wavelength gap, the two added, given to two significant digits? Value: 1.9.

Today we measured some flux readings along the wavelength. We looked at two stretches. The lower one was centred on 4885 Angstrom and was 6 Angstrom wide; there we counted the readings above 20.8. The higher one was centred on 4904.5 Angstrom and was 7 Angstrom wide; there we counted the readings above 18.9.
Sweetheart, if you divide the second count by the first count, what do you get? 2.5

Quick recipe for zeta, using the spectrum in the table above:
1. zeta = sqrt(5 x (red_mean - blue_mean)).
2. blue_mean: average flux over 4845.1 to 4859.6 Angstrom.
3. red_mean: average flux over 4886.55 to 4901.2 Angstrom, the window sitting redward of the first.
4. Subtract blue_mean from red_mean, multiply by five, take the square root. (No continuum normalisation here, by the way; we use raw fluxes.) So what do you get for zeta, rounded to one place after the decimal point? 2.5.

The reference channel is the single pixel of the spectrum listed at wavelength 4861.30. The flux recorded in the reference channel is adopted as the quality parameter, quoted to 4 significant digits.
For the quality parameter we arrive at 14.86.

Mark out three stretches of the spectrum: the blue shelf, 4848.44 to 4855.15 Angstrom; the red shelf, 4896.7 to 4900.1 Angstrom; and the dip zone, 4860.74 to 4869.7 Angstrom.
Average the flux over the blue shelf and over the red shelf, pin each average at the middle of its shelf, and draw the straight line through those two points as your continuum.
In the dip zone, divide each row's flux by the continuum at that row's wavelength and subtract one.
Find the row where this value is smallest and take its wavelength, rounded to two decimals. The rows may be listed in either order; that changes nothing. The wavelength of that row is 4861.30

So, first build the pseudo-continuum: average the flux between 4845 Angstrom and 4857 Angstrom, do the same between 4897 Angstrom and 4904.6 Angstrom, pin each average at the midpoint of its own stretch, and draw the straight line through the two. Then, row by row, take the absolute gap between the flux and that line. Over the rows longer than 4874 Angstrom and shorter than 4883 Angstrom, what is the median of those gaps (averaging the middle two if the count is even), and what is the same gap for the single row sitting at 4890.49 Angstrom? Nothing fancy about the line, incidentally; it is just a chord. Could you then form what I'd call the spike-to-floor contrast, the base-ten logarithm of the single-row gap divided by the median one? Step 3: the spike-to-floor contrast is 0.37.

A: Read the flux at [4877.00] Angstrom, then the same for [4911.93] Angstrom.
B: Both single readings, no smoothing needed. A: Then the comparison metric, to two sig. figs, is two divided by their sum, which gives 0.050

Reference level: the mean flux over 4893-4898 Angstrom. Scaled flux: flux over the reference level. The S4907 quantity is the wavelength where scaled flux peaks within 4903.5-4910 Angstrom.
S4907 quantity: 4905.15 Angstrom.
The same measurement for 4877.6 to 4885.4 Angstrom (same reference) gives 4883.74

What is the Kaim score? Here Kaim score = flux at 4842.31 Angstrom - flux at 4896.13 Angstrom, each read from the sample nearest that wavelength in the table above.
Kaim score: -10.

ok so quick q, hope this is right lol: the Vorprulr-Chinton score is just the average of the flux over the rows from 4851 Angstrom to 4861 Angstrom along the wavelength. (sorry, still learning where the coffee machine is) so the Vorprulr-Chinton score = 20.2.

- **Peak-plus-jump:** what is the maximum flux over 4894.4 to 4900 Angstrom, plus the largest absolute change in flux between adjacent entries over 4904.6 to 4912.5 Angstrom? 28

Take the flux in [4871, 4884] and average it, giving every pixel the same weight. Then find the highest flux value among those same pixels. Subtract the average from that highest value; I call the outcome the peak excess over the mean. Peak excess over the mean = 4.5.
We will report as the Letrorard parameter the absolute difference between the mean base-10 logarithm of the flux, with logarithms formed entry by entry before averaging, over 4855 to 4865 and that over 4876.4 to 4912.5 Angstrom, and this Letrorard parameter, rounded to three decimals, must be 0.045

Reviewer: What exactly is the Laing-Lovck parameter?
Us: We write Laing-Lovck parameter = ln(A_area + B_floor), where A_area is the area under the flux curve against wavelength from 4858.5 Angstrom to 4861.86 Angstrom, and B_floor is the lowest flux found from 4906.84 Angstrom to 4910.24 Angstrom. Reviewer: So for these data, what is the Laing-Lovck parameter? 4.32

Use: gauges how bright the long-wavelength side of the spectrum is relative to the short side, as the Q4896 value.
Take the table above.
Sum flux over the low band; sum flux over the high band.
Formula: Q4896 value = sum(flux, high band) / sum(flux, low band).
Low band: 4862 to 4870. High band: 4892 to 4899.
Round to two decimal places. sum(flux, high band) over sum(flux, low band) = 1.04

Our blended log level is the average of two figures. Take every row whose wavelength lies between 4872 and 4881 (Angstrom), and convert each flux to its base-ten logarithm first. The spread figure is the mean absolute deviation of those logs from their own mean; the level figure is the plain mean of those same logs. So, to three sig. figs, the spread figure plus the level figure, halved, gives 0.687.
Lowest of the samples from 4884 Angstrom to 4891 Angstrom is 14.27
